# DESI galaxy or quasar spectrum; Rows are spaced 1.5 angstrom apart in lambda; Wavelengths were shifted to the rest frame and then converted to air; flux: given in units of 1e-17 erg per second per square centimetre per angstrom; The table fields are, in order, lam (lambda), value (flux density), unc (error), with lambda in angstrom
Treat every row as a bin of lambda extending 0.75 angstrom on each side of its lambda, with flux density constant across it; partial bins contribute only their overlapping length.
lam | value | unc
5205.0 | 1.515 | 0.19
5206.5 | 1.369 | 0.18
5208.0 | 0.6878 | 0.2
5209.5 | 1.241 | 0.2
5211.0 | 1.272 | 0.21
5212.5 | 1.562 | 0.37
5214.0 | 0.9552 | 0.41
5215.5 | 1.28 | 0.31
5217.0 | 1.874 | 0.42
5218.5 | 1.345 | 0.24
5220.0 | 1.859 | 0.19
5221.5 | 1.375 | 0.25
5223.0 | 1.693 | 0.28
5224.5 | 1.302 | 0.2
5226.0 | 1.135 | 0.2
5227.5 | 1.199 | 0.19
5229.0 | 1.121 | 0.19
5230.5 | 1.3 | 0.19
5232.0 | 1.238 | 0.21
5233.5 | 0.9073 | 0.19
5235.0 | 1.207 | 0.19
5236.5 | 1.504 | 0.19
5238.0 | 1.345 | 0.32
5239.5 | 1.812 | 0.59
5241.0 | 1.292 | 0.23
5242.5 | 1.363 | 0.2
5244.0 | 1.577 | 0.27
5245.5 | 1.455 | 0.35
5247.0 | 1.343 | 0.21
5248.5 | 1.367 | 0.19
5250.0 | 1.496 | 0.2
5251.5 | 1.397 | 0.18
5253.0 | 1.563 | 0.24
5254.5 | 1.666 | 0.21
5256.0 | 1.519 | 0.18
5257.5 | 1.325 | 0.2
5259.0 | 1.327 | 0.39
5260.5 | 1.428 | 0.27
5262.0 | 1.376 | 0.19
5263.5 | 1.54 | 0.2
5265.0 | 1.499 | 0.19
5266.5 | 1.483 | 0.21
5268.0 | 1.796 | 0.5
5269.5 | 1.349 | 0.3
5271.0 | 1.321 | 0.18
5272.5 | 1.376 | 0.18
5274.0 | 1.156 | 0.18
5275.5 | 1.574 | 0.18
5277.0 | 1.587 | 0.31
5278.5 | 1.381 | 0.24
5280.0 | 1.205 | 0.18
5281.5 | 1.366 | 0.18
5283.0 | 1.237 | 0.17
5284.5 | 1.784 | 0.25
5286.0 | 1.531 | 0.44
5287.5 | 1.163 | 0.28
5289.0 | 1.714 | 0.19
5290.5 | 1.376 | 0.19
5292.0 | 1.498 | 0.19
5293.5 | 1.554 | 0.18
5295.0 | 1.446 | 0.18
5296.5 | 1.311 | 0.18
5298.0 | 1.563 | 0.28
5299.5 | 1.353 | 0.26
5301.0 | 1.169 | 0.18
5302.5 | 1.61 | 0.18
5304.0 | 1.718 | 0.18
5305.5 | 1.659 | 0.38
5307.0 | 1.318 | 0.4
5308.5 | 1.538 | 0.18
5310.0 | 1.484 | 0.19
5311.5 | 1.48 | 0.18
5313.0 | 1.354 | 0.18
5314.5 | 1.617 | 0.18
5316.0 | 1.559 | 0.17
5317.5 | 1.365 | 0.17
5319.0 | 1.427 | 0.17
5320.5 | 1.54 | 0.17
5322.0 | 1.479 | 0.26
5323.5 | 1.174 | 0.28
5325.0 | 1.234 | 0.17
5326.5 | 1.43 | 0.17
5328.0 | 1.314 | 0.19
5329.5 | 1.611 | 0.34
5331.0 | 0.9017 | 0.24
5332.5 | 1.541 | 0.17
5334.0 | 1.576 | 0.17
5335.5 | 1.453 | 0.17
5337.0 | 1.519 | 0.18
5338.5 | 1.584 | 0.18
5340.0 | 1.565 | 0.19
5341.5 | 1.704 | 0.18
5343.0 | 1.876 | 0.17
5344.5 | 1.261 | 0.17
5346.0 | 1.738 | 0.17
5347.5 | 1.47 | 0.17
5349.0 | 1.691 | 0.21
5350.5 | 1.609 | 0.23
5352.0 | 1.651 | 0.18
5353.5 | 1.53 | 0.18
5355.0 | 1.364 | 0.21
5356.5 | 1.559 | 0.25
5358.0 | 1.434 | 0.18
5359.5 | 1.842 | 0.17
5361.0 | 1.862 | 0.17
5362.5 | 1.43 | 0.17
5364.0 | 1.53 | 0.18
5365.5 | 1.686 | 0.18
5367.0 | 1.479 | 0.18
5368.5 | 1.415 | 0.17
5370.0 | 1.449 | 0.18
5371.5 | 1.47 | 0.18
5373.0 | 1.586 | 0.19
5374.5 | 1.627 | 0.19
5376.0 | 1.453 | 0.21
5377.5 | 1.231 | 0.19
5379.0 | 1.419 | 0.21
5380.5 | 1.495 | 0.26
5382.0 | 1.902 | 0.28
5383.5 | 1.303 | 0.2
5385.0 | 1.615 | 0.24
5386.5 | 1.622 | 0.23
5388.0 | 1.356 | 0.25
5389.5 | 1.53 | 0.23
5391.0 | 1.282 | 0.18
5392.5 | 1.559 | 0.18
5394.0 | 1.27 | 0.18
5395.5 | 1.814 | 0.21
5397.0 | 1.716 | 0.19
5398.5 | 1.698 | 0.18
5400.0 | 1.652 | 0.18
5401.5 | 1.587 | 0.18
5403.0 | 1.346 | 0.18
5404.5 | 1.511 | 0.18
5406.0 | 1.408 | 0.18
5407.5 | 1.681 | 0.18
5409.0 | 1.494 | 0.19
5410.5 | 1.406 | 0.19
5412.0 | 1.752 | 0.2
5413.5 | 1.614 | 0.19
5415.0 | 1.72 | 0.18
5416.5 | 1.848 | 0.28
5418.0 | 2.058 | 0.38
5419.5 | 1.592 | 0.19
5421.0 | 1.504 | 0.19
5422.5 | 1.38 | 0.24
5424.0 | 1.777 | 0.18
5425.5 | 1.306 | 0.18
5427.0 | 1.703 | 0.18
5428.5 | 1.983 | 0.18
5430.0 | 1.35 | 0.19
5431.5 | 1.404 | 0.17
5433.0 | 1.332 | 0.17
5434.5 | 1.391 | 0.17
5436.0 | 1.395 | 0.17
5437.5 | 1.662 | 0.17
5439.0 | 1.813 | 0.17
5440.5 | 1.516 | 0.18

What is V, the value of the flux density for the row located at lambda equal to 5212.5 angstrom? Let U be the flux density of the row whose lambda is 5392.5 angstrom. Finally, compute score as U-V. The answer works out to 0.00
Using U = 1.559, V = 1.562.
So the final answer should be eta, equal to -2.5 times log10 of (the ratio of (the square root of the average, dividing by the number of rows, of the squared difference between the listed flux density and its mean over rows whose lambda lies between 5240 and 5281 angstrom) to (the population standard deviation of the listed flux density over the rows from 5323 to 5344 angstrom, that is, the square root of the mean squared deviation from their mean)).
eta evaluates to 0.6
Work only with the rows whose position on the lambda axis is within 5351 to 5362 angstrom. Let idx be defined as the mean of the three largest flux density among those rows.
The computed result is 1.785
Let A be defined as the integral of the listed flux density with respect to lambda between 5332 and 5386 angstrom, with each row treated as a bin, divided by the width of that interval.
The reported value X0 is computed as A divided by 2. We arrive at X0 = 0.777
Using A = 1.55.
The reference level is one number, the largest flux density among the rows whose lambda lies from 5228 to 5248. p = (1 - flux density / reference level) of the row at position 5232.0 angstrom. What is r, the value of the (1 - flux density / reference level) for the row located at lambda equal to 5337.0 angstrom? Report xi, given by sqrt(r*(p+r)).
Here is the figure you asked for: 0.28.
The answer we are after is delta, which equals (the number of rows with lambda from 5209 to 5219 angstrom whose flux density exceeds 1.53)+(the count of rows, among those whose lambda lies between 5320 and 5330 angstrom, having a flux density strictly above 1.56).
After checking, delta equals 3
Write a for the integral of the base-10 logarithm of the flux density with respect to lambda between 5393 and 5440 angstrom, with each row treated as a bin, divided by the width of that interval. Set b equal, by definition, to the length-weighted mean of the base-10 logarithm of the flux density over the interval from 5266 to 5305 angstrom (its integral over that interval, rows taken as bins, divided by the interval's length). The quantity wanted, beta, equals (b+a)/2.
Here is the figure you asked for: 0.177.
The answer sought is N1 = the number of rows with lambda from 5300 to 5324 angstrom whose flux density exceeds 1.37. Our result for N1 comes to 11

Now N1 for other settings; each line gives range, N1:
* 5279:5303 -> 9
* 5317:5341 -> 11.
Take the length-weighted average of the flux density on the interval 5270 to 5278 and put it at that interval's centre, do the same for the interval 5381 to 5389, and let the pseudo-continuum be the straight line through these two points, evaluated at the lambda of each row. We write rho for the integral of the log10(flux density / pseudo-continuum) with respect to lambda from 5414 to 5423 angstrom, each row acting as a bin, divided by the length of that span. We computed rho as 0.019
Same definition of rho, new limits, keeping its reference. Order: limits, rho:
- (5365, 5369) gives -0.003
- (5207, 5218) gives -0.032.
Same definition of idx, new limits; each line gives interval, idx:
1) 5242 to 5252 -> 1.509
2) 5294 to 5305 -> 1.630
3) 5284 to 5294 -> 1.684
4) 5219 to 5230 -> 1.642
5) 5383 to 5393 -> 1.599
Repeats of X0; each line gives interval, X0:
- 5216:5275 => 0.708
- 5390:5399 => 0.776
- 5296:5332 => 0.713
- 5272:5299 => 0.717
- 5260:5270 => 0.751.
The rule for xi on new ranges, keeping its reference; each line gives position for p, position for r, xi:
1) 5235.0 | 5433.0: 0.40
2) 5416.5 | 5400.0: 0.08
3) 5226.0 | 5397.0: 0.15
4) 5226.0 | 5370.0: 0.34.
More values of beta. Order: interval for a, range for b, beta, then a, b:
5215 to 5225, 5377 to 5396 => 0.177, 0.18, 0.170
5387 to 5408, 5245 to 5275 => 0.169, 0.18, 0.156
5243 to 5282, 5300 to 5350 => 0.162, 0.16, 0.167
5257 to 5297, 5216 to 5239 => 0.141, 0.15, 0.127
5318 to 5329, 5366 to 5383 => 0.156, 0.14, 0.174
